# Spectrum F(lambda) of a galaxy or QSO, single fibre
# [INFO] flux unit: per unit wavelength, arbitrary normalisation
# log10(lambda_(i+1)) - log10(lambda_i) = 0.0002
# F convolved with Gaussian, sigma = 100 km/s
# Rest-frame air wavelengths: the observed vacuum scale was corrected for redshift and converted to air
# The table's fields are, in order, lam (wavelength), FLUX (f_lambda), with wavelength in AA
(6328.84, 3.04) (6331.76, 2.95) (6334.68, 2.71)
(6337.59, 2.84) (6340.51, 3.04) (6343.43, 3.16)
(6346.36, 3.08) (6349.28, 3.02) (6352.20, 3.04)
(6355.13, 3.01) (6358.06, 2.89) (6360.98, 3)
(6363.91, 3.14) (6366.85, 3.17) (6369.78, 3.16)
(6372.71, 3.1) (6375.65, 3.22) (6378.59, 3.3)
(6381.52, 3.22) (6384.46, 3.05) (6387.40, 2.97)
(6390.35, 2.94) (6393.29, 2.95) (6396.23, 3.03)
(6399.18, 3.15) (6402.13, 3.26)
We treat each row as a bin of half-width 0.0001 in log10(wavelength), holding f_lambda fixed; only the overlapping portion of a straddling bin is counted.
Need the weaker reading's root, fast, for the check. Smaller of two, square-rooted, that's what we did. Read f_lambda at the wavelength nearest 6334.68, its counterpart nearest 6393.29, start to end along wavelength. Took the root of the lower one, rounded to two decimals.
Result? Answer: 1.65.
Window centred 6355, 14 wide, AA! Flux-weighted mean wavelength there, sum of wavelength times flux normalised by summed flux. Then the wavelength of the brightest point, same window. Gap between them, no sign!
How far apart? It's 2.9 AA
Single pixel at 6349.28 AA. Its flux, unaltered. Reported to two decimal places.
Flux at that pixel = 3.02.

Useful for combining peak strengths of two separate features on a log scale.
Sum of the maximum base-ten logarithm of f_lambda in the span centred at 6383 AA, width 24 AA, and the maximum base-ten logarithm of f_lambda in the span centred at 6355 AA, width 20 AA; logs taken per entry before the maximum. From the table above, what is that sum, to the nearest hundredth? 1.02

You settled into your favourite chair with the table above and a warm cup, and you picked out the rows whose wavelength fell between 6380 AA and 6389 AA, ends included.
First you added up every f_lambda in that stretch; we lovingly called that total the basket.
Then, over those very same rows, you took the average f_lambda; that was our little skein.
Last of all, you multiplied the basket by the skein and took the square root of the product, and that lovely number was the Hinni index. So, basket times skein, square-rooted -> 5.3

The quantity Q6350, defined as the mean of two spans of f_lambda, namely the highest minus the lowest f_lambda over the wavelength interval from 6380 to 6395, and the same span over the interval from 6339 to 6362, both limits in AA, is 0.275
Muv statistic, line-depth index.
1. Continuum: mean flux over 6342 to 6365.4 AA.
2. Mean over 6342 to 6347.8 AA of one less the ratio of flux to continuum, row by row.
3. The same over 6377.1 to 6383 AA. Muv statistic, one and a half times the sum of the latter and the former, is -0.15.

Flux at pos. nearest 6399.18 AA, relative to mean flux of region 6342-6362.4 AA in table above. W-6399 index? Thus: 1.04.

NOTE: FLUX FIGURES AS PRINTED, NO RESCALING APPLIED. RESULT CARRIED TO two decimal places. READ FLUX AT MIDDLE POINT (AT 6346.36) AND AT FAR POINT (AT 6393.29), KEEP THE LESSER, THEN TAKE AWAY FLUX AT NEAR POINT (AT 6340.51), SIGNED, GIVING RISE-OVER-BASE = -0.09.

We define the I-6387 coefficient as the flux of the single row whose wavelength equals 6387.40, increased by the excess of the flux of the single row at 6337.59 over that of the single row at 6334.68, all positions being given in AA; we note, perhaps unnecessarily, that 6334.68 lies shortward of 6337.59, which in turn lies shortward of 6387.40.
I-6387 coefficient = 3.1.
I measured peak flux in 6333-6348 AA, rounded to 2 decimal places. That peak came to 3.16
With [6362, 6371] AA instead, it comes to 3.17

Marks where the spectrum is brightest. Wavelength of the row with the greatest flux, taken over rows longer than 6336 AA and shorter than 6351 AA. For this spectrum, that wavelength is 6343.43 AA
